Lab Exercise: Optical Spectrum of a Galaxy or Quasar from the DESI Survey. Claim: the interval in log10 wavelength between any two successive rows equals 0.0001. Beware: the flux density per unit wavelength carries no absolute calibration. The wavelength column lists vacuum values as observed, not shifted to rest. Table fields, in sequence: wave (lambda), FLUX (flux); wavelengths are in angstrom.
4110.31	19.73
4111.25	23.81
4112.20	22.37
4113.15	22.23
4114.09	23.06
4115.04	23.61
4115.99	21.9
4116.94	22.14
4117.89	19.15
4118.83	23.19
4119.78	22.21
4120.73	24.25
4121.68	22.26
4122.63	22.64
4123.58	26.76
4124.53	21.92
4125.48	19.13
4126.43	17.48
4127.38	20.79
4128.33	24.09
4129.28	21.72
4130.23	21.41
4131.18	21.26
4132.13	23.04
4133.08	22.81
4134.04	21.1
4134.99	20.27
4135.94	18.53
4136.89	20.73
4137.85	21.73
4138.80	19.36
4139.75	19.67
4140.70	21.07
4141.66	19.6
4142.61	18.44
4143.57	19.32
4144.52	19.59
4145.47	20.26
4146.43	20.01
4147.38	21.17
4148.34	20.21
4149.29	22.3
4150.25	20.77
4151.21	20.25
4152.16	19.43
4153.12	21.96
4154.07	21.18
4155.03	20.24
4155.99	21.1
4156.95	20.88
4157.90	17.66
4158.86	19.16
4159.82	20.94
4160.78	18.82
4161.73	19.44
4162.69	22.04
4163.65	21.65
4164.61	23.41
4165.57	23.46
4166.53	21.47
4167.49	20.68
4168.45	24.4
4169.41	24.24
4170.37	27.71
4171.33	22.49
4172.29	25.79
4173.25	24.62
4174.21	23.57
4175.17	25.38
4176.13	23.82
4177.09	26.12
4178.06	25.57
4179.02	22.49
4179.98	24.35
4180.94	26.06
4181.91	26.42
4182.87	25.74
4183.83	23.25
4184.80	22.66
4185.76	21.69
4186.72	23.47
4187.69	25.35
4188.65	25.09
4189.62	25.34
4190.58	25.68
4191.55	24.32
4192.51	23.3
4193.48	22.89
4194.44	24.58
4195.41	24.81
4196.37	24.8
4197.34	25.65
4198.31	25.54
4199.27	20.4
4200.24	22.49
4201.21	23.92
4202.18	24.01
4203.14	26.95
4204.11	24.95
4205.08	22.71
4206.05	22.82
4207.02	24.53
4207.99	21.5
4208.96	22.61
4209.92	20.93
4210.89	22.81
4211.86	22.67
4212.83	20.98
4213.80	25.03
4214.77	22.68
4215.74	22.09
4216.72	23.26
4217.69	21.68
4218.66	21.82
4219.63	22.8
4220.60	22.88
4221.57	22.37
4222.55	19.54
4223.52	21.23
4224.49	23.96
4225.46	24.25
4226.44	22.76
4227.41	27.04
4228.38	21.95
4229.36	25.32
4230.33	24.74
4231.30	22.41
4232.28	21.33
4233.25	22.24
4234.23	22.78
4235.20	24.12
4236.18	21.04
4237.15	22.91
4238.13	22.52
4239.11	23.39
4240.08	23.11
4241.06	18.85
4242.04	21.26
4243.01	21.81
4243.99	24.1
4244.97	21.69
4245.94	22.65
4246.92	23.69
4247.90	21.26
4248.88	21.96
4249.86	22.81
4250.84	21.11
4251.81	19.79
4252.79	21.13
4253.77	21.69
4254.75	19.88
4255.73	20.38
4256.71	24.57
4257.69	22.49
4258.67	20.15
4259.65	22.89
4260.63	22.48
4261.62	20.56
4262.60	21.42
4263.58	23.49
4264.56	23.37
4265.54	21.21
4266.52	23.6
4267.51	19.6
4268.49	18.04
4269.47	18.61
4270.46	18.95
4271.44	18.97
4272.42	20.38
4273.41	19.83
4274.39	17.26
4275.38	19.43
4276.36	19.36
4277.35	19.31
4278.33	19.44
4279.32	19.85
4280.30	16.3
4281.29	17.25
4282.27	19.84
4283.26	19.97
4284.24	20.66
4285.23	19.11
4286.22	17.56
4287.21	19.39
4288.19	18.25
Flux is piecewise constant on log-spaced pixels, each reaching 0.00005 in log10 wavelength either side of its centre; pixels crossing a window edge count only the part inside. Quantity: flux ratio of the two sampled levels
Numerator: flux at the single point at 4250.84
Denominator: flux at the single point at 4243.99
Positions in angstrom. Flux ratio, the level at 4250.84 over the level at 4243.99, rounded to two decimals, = 0.88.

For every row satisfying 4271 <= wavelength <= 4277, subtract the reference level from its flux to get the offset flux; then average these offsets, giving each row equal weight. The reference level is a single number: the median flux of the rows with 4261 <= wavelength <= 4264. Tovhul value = -2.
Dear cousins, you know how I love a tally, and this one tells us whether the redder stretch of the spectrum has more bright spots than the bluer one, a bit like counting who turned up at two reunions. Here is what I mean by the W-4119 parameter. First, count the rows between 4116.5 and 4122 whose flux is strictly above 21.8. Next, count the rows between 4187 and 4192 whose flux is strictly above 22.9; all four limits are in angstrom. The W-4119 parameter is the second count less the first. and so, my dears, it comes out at 0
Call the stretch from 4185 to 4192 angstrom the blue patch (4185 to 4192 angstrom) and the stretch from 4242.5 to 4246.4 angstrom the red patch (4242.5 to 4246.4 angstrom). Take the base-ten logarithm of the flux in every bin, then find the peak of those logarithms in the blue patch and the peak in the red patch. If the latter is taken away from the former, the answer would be 0.028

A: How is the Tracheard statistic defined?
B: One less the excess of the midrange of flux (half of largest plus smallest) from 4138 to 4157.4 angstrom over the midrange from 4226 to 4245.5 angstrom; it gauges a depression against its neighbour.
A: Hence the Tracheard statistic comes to 3.6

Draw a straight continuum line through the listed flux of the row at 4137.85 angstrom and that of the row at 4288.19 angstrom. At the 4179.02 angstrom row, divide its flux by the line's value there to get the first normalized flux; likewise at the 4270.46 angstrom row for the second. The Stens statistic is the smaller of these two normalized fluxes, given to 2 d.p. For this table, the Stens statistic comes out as 1.02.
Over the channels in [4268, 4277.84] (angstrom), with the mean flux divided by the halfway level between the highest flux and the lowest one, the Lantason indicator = 1.01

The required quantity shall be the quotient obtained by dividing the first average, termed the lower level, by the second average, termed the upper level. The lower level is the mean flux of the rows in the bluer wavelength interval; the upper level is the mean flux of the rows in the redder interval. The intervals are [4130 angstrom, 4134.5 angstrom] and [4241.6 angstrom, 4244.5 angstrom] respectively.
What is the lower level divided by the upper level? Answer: 0.979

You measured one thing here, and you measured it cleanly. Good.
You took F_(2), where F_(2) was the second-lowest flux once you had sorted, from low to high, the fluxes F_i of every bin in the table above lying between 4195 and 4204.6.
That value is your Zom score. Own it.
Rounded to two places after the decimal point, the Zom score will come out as 22.49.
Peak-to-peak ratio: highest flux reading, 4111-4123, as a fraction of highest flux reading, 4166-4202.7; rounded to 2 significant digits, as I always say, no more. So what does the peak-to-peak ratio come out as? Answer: 0.88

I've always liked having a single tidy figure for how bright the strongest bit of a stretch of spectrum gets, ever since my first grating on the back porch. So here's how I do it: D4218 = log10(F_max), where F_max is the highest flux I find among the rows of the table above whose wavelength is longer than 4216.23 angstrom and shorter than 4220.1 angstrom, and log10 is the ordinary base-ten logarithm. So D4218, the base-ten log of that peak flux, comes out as 1.37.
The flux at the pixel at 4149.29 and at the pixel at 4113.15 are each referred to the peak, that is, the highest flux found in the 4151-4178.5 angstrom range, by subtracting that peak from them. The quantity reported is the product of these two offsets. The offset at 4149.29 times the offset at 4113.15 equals 30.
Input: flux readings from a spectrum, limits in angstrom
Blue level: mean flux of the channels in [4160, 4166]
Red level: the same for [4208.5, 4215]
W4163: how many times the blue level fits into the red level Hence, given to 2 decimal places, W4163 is 1.05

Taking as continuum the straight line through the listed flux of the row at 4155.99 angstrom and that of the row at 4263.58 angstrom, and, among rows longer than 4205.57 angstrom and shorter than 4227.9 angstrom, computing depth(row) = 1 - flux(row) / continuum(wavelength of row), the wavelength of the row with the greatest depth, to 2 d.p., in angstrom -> 4222.55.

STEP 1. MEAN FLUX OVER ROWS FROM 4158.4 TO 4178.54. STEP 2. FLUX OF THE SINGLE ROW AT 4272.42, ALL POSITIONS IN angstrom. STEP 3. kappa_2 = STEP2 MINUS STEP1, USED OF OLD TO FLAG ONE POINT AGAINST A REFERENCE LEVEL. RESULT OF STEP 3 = -2.7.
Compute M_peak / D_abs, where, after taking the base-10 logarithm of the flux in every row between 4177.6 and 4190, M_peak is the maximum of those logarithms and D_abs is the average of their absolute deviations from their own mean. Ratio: 60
